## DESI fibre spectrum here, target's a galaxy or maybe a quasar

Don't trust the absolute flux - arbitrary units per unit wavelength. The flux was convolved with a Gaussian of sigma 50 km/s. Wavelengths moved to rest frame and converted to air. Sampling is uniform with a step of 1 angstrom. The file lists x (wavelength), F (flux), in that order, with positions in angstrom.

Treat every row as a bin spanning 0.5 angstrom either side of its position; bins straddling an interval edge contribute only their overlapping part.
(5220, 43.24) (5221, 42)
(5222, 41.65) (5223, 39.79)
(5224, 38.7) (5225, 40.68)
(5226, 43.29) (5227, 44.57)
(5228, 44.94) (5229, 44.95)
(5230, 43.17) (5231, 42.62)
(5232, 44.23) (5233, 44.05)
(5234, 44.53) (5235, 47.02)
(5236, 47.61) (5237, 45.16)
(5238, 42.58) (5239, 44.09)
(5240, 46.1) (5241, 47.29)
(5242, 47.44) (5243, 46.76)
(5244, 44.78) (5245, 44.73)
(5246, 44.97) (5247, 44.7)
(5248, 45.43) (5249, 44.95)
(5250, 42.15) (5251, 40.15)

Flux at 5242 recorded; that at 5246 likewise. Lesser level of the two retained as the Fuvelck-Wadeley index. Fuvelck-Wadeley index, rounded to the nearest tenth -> 45.0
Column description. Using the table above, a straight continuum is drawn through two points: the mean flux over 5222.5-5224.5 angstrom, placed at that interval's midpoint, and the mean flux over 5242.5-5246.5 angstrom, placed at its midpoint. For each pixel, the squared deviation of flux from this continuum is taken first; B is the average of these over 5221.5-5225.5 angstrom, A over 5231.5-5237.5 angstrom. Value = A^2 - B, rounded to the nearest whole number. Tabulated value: 105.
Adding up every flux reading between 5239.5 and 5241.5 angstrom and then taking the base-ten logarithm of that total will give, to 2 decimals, 1.97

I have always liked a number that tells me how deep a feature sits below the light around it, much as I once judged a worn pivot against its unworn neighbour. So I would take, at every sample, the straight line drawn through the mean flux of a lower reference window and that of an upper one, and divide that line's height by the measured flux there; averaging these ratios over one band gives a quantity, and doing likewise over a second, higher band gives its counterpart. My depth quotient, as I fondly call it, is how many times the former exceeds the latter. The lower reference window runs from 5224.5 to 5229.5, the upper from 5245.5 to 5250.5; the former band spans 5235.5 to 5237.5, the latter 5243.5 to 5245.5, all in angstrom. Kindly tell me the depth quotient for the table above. 0.96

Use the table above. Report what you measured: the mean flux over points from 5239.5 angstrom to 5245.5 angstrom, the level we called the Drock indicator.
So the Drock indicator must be 46.2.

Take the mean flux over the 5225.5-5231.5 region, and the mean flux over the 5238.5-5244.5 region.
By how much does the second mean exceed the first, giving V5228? 2.2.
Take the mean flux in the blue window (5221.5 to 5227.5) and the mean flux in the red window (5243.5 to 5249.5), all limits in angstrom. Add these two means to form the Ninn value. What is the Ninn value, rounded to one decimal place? 86.4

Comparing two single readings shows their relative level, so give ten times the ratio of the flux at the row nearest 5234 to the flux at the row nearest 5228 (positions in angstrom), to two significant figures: 9.9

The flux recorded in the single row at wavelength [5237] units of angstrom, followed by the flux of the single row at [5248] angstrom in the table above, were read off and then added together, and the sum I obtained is 90.6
